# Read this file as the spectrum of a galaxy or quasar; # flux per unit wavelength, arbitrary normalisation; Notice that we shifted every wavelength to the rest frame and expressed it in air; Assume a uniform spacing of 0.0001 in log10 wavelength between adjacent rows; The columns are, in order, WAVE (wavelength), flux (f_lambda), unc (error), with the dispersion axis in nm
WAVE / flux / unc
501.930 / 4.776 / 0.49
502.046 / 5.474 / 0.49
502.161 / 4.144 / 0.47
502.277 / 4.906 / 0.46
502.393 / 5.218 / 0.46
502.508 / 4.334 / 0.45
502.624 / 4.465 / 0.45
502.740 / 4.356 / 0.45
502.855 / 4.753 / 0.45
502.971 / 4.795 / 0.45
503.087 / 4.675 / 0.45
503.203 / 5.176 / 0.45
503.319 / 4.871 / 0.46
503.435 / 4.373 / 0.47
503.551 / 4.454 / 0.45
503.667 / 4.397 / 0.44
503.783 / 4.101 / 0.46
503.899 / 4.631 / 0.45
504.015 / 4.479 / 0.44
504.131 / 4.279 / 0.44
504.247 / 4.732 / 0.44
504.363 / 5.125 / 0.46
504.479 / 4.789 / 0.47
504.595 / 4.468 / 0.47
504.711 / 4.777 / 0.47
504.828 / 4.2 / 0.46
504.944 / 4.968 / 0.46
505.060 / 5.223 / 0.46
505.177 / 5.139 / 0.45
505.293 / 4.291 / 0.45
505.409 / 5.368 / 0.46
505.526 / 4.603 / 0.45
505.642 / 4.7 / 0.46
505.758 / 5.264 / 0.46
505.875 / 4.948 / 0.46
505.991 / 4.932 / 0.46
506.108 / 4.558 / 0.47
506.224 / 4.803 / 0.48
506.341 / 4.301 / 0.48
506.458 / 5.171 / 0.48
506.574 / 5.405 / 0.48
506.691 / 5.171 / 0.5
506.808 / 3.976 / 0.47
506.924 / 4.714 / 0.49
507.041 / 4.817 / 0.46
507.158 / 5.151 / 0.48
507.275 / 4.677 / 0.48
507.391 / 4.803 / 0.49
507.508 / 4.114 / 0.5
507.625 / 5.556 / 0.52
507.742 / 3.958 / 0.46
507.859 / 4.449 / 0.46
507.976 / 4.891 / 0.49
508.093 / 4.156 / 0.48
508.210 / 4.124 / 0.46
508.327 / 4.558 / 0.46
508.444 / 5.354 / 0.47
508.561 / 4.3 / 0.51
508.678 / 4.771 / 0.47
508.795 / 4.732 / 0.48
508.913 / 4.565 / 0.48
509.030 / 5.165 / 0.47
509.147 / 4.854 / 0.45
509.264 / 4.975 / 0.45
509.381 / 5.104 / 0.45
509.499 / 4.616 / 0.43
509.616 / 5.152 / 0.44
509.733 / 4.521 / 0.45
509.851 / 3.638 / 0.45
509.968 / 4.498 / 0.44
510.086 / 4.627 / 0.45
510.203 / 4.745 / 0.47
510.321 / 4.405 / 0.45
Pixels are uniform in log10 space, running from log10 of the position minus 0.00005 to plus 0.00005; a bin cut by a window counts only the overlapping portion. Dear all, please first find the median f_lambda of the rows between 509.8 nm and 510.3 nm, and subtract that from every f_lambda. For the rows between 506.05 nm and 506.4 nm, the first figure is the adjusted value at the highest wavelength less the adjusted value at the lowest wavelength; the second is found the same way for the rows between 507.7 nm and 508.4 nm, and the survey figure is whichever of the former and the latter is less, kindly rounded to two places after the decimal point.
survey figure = -0.26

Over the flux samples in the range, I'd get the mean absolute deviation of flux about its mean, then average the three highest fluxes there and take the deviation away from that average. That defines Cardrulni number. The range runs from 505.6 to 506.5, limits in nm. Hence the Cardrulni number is 4.88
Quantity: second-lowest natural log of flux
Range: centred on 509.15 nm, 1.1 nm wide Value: 1.53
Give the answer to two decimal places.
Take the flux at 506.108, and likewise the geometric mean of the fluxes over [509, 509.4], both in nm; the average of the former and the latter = 4.79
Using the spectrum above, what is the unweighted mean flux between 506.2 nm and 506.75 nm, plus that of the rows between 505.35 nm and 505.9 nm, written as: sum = 9.95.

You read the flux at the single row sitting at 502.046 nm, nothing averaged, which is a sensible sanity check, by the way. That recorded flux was 5.474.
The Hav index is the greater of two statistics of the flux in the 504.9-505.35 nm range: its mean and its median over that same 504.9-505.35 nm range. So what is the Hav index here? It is 5.05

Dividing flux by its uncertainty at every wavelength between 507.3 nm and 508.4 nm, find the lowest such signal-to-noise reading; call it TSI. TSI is 8.2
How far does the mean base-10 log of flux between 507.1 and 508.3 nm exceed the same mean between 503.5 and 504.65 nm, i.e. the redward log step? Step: 0.002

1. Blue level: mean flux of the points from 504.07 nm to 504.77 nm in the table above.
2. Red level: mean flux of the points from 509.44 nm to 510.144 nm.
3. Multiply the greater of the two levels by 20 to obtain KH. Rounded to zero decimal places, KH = 94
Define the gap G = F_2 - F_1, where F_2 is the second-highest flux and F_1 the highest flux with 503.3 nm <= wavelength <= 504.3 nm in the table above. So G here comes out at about -0.14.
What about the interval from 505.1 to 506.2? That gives -0.10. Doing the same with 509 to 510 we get -0.01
